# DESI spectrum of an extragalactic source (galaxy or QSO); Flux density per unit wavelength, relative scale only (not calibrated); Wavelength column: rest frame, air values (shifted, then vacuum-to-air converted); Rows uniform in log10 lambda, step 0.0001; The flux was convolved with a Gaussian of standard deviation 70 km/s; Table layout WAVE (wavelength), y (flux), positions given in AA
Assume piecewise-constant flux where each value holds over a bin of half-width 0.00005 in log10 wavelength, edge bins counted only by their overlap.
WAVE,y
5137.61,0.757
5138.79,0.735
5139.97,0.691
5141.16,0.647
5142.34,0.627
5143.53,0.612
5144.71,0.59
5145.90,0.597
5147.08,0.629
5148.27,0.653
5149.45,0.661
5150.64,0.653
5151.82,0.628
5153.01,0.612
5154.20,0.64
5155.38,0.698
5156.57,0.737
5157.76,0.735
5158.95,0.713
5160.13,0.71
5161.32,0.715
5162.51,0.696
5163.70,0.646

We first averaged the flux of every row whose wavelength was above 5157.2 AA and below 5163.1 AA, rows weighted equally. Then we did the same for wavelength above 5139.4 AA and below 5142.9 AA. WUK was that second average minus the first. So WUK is -0.059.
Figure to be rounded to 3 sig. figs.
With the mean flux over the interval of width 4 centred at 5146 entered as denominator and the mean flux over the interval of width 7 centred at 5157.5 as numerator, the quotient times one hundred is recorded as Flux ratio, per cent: 117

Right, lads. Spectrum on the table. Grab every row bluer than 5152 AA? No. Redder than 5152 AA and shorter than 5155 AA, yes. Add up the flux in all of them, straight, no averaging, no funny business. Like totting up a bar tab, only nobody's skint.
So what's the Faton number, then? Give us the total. 1.25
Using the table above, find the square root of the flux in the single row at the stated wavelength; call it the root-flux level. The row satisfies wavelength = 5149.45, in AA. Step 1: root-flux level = 0.81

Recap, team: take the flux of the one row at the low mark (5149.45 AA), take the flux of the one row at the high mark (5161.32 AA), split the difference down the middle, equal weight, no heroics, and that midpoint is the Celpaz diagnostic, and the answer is 0.69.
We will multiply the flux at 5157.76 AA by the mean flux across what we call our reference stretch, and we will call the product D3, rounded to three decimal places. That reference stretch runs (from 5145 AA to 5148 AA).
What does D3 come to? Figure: 0.451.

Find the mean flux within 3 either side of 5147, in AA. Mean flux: 0.626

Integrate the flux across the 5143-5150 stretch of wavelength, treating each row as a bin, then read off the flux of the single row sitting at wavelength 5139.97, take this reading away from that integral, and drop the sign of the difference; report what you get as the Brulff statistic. 3.7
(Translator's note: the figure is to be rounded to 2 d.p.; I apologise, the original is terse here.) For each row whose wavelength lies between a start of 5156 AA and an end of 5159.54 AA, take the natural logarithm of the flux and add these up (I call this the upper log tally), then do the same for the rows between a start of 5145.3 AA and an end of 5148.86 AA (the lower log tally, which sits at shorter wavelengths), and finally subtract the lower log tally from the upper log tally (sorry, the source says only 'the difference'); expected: 0.45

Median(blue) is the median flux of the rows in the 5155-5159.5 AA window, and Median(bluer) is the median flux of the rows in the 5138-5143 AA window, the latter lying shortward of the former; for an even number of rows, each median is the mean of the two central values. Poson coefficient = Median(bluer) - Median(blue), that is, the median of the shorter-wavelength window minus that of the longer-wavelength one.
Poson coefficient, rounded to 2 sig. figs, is -0.055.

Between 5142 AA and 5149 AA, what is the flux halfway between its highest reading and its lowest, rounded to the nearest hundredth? 0.62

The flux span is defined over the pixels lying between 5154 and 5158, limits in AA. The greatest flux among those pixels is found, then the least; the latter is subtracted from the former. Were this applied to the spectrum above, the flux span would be 0.097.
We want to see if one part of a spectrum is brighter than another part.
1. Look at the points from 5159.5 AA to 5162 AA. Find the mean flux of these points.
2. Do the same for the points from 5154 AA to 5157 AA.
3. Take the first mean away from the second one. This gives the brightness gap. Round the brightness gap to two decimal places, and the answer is -0.02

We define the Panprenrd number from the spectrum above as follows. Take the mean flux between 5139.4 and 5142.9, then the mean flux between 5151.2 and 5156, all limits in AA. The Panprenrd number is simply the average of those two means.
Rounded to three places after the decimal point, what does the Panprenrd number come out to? 0.650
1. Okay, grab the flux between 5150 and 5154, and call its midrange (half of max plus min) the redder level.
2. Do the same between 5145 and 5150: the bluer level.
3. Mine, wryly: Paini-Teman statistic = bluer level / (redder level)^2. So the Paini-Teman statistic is 1.57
